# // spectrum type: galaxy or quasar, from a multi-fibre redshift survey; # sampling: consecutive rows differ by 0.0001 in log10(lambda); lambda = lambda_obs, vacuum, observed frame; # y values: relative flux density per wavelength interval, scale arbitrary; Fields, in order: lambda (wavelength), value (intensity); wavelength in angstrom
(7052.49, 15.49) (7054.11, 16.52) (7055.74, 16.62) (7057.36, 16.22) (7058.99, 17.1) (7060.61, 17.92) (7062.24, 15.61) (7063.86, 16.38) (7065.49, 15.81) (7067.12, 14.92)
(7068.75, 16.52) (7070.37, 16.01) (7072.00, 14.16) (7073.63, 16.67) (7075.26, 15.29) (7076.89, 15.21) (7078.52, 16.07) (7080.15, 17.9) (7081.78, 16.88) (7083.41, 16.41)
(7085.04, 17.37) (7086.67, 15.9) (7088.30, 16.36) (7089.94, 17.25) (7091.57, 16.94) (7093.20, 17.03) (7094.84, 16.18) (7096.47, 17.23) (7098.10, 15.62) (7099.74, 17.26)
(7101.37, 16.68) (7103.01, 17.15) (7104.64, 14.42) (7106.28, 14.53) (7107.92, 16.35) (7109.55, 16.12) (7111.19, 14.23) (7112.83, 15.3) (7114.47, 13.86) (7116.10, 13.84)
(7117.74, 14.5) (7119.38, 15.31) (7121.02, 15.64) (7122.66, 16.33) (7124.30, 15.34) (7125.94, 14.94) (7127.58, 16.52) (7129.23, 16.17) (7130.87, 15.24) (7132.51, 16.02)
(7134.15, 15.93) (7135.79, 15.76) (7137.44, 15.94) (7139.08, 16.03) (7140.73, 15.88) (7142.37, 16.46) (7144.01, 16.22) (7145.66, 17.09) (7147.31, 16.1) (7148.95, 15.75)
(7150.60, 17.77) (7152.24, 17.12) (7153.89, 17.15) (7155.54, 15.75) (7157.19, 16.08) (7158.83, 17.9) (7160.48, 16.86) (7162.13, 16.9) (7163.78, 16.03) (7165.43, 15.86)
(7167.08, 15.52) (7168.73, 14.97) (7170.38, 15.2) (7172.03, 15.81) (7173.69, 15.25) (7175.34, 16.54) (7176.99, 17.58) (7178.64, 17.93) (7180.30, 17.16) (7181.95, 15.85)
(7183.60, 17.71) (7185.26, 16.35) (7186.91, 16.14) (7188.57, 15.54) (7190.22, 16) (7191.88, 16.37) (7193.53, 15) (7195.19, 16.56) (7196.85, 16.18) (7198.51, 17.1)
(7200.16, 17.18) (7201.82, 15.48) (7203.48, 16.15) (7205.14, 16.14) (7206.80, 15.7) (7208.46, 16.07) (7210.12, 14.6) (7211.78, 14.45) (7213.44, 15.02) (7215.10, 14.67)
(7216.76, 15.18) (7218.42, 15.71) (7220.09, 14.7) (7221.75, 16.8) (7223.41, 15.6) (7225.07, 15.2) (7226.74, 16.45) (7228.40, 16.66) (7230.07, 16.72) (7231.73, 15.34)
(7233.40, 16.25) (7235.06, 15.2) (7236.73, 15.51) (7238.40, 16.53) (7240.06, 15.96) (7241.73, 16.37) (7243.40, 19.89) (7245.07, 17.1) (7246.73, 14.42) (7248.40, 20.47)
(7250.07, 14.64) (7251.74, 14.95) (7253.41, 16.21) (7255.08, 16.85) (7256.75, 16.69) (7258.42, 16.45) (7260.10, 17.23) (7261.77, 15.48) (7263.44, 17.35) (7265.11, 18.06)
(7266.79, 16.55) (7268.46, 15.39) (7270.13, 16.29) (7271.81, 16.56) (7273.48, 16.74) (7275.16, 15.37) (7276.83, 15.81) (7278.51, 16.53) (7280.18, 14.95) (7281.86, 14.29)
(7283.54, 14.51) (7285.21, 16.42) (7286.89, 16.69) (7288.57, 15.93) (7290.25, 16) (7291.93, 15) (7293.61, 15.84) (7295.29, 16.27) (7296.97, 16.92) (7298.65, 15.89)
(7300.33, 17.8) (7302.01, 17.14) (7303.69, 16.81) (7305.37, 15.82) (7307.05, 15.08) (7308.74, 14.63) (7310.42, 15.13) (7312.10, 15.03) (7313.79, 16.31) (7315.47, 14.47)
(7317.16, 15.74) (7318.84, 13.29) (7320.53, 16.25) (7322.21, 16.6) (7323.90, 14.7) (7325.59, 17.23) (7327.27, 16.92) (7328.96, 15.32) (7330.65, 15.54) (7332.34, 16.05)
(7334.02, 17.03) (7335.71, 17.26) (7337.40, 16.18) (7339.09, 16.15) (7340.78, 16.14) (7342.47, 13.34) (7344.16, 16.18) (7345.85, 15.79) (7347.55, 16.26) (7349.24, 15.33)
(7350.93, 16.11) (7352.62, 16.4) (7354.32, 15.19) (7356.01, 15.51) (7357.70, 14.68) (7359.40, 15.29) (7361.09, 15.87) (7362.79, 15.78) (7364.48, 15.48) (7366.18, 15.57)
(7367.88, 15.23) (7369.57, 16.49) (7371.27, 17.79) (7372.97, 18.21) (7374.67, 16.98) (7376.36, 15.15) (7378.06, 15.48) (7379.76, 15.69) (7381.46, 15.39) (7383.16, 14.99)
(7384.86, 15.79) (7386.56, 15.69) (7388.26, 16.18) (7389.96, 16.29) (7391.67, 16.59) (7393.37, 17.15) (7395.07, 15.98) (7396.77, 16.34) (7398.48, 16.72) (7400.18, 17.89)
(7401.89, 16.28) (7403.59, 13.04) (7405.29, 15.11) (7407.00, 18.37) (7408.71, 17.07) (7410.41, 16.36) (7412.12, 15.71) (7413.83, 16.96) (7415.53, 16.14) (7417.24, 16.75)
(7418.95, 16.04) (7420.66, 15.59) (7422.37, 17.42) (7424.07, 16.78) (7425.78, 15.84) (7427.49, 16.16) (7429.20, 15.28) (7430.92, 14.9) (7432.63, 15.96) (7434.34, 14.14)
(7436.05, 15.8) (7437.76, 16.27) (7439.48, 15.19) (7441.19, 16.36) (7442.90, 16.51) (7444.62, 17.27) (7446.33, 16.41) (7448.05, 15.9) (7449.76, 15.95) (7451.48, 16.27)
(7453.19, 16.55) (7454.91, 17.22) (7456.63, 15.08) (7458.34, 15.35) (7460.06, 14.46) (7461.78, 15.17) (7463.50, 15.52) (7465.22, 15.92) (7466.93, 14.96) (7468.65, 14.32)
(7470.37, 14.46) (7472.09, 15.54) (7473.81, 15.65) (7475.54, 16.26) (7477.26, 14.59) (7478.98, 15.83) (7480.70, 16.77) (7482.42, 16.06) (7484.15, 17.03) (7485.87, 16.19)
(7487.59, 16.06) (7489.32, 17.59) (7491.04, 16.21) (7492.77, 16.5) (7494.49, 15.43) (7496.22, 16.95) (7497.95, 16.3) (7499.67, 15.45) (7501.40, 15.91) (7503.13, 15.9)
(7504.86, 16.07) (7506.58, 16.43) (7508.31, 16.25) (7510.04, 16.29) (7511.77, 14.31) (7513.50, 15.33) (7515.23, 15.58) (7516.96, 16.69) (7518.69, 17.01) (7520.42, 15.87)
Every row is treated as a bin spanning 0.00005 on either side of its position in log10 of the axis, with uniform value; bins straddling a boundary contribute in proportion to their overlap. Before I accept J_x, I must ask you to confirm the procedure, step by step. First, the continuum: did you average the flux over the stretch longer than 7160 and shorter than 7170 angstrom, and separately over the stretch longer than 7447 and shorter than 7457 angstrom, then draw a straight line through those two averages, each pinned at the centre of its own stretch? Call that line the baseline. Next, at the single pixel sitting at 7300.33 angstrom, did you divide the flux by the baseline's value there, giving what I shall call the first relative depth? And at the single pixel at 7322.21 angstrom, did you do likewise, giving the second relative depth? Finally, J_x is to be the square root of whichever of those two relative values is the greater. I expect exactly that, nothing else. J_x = 1.05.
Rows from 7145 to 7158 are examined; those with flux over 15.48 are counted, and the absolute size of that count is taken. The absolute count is 8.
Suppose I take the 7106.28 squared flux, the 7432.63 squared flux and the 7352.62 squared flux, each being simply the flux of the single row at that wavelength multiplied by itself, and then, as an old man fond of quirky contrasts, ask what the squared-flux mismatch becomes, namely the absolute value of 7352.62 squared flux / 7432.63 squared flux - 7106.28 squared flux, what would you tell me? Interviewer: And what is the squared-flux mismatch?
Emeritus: 210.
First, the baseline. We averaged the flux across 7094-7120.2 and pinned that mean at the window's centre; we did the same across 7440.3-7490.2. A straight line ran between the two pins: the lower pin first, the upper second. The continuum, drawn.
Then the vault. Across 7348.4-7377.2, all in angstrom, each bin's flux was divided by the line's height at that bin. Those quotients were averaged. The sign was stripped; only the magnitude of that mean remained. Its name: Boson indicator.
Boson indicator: 1.01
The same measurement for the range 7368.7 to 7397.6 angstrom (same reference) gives 1.03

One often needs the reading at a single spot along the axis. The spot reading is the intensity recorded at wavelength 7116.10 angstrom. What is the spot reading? 13.84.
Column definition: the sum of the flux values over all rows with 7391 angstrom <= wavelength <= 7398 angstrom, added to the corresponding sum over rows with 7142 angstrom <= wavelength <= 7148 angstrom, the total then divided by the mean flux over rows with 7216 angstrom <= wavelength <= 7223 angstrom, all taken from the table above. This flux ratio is 8.46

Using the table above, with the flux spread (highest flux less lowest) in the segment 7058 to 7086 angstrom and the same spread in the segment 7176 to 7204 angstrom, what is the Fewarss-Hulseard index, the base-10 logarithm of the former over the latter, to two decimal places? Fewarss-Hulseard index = 0.11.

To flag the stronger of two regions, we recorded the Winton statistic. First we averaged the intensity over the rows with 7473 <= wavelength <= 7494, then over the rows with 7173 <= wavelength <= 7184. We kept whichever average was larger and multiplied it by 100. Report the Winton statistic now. 1686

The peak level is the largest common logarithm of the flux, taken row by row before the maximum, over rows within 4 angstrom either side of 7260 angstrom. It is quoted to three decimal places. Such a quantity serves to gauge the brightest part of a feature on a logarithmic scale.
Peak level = 1.239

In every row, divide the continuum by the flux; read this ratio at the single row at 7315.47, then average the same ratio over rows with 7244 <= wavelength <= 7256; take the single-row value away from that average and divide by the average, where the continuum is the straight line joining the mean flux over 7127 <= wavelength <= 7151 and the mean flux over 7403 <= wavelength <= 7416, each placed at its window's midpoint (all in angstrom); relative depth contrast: -0.12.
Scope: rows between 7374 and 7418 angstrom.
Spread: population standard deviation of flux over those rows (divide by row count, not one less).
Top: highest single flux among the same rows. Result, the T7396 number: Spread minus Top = -17.4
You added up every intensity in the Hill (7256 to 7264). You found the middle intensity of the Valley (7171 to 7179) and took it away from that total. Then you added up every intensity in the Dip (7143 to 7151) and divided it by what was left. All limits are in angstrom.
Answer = 1.24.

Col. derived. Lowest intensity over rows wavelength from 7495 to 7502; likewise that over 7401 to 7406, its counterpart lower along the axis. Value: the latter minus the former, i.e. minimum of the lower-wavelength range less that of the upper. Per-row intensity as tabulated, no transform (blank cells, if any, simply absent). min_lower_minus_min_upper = -2.4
